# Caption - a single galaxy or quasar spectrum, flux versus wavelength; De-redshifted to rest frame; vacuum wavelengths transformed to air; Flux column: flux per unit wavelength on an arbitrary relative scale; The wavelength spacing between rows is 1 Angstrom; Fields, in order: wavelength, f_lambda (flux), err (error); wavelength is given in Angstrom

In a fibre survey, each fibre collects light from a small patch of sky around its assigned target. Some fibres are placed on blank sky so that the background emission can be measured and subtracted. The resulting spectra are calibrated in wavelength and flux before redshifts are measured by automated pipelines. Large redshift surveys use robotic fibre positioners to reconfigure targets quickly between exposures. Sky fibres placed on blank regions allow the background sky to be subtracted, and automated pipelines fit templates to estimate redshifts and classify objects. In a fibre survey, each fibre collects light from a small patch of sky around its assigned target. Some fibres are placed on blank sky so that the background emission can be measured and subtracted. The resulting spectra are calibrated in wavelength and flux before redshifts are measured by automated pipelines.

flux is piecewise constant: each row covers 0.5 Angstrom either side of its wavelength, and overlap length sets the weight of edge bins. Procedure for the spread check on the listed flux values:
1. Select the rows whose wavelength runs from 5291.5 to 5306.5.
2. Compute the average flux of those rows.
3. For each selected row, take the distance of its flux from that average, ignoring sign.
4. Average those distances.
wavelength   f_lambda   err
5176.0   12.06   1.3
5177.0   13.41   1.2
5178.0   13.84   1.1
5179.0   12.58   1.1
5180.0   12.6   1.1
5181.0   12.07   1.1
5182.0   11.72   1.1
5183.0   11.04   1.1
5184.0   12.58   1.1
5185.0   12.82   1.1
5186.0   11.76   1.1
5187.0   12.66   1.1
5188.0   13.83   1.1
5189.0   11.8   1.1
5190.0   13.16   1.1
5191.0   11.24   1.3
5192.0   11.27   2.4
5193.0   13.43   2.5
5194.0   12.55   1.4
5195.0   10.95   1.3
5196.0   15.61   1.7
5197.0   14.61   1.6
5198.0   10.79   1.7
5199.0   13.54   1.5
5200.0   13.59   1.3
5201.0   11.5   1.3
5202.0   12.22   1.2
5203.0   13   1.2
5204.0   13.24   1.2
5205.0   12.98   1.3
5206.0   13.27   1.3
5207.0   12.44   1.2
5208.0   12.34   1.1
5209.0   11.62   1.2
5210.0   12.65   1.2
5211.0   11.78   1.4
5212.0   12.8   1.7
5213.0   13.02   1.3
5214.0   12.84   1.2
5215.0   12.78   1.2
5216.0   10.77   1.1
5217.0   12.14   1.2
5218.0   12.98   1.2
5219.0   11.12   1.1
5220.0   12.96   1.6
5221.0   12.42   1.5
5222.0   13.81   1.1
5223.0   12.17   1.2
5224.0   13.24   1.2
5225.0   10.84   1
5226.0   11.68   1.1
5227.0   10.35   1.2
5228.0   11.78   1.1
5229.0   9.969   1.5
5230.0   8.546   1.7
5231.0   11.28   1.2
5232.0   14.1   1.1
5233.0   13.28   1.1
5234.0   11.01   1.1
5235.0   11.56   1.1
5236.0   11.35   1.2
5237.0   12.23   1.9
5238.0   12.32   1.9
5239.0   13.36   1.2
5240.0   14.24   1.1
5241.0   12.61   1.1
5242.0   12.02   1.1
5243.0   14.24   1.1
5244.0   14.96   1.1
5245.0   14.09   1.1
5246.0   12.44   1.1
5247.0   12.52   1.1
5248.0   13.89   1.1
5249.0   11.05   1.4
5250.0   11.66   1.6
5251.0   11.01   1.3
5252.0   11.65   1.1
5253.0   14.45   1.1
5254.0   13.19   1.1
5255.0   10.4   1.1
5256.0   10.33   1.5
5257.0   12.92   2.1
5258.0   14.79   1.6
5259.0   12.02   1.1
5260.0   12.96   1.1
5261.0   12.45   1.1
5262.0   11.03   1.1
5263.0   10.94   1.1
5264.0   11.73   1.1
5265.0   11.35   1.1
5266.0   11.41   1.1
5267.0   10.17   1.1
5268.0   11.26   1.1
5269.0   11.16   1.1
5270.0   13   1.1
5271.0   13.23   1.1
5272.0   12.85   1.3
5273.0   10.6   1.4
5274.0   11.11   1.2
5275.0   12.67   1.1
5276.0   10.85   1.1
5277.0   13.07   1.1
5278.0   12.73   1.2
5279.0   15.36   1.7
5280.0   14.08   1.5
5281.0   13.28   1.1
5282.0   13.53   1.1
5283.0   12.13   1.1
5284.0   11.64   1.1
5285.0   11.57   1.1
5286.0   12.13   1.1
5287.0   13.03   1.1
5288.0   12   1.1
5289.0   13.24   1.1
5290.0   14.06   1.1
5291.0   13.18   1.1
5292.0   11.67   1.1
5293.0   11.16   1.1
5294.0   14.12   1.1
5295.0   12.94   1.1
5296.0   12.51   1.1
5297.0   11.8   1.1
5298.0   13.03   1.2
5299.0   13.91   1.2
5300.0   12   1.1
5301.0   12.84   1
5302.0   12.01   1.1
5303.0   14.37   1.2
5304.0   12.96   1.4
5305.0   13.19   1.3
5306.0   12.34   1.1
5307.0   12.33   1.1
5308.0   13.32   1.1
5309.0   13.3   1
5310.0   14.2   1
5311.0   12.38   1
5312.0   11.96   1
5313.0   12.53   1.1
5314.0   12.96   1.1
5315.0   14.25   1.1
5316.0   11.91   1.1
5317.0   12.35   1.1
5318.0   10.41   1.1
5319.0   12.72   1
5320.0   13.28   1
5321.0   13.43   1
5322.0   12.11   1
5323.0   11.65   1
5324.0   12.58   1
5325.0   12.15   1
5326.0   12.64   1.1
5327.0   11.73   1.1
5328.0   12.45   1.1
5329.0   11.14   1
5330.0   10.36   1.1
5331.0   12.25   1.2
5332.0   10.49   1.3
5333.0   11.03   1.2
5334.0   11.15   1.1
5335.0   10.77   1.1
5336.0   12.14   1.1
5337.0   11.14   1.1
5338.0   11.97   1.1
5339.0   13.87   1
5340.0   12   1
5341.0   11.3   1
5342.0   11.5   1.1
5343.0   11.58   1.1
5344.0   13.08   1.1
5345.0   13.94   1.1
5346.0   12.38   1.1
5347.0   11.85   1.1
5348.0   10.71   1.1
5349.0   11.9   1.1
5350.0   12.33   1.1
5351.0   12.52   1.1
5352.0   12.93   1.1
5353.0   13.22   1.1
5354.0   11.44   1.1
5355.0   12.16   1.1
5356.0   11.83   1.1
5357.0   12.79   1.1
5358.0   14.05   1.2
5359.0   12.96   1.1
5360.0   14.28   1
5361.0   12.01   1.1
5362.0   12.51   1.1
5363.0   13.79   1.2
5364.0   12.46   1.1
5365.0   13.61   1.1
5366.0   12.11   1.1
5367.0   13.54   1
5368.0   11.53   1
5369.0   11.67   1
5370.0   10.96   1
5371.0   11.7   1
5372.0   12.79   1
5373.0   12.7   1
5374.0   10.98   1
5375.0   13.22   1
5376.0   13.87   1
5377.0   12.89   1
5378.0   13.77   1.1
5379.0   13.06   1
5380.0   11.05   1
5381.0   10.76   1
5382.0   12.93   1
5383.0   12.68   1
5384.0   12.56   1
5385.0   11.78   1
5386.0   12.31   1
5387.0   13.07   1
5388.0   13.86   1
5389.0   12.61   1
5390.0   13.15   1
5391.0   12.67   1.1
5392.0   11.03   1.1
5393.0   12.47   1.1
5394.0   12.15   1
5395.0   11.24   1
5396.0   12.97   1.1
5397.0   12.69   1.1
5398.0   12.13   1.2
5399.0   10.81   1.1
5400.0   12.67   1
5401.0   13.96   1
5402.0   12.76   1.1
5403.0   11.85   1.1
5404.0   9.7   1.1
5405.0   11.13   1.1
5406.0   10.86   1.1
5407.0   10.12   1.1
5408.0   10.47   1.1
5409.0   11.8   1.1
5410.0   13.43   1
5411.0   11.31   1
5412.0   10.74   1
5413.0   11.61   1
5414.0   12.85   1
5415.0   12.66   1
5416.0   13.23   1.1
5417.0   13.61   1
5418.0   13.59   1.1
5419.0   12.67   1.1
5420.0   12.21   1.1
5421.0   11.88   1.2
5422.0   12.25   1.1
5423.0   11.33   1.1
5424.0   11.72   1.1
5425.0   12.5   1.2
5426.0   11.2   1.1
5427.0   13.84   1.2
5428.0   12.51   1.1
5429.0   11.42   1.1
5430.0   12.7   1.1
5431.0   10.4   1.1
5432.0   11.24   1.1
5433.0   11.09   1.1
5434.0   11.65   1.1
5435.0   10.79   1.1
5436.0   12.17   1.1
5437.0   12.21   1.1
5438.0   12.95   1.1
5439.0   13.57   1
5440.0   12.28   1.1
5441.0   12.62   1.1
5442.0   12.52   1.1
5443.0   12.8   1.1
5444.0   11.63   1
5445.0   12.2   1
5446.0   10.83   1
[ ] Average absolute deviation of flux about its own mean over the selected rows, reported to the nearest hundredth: 0.74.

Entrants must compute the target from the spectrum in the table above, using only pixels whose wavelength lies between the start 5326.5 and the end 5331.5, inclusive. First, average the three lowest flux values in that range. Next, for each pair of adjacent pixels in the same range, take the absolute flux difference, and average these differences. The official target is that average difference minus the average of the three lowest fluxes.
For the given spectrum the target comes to -9.9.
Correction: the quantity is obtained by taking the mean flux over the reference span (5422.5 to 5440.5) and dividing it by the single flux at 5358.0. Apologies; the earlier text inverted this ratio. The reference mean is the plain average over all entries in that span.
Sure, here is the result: 0.85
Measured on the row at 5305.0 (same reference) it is 0.91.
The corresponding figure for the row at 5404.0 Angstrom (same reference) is 1.23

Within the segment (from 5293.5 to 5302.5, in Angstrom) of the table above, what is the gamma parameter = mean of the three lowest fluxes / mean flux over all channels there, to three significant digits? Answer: 0.933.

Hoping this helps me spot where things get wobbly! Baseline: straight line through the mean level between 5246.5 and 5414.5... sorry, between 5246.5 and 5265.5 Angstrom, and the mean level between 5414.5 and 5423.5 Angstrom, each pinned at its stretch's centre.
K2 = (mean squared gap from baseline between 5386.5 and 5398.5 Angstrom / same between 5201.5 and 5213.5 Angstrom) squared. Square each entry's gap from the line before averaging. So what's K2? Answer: 0.75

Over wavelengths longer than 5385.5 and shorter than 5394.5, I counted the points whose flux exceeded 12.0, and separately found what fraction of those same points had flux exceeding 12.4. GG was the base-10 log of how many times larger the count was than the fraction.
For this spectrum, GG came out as 1.08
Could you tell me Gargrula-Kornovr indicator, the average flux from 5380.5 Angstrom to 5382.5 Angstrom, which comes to 11.8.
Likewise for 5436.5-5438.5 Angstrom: 12.6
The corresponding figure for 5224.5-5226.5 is 11.3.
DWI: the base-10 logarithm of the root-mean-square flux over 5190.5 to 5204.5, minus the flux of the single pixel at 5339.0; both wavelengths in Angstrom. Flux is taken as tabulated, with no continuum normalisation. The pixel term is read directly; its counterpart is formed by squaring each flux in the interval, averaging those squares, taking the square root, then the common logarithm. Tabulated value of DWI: -12.8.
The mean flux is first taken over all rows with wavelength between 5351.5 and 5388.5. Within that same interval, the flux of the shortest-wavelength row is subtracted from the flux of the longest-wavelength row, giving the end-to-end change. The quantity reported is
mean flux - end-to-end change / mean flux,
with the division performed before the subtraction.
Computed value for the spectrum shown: 12.5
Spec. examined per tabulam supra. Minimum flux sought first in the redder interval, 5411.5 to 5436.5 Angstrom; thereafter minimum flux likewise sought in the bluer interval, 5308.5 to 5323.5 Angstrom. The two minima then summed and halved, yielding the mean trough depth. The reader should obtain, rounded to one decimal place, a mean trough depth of 10.4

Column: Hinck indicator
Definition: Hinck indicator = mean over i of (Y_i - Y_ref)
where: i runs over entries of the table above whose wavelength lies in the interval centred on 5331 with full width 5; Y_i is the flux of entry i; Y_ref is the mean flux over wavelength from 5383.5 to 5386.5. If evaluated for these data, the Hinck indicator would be -1.2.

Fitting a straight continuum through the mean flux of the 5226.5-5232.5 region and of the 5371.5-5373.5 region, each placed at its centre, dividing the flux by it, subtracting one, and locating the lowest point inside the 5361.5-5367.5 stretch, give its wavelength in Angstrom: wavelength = 5366.0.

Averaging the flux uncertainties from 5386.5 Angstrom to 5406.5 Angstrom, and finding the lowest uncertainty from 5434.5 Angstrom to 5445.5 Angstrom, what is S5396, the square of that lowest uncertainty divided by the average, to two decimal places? 0.94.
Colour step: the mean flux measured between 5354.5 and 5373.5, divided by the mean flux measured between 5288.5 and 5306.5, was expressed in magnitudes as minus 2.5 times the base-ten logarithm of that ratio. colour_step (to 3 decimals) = 0.021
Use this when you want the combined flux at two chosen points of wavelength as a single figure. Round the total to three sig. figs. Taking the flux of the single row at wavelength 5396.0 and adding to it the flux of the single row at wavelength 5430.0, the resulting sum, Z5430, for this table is 25.7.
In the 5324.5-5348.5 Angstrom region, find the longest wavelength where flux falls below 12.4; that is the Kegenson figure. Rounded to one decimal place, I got 5348.0 Angstrom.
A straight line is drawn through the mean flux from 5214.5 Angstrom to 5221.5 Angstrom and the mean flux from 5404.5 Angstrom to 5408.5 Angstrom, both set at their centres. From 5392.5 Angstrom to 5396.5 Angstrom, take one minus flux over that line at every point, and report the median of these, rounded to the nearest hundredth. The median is -0.15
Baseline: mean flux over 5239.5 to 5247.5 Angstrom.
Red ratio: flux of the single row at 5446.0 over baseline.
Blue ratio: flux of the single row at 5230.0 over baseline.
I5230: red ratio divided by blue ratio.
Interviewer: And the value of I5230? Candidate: 1.27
